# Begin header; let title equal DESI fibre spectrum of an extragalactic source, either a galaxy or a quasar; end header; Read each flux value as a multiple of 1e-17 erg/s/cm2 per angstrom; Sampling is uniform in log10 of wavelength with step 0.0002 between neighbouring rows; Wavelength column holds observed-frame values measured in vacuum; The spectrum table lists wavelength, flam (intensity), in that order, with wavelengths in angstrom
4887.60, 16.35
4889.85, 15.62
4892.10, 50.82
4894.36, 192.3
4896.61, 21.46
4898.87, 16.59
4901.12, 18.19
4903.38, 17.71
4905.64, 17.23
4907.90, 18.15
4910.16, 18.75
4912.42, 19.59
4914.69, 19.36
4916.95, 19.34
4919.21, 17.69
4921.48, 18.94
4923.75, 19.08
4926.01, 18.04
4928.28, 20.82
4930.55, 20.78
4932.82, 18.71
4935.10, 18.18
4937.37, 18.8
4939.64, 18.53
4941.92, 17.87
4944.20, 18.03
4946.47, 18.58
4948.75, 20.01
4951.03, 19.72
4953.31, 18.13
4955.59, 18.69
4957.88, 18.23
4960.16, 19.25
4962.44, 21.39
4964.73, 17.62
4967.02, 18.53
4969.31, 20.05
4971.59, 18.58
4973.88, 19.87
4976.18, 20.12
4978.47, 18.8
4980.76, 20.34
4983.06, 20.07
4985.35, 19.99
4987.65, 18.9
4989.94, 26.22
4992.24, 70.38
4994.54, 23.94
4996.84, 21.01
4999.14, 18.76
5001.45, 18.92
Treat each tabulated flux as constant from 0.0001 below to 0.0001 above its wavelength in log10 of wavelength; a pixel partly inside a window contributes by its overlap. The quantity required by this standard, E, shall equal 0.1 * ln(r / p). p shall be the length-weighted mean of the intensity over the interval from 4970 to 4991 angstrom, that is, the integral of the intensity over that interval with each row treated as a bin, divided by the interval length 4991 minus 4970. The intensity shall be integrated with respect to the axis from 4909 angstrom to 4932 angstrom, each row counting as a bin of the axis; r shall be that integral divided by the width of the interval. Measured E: -0.005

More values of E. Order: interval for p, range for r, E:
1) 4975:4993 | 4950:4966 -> -0.031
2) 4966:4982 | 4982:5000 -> 0.035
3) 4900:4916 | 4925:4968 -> 0.003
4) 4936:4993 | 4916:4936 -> -0.010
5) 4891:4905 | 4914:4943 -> -0.100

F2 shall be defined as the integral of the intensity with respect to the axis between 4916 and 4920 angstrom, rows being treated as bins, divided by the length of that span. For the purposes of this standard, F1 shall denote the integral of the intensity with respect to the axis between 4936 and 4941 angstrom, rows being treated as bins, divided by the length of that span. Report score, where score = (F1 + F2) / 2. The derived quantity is 18.6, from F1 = 18.6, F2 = 18.6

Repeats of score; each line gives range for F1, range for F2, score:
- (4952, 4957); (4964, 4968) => 18.3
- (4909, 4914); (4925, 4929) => 19.2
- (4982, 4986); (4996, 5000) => 20.0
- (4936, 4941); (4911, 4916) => 19.0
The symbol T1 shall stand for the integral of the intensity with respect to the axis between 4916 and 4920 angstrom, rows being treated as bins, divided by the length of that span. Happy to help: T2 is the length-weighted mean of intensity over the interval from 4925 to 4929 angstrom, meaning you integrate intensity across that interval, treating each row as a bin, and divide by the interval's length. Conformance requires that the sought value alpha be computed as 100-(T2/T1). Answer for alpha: 99.0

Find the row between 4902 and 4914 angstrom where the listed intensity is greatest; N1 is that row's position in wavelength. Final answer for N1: 4912.42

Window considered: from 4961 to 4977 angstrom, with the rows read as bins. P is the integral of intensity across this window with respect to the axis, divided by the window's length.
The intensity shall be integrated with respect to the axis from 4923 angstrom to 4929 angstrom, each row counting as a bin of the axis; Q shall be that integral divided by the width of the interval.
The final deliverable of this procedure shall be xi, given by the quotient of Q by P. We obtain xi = 1.0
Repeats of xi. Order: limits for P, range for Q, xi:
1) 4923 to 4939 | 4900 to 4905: 0.9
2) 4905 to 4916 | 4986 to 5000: 1.6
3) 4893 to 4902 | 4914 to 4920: 0.3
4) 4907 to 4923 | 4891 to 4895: 6.0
